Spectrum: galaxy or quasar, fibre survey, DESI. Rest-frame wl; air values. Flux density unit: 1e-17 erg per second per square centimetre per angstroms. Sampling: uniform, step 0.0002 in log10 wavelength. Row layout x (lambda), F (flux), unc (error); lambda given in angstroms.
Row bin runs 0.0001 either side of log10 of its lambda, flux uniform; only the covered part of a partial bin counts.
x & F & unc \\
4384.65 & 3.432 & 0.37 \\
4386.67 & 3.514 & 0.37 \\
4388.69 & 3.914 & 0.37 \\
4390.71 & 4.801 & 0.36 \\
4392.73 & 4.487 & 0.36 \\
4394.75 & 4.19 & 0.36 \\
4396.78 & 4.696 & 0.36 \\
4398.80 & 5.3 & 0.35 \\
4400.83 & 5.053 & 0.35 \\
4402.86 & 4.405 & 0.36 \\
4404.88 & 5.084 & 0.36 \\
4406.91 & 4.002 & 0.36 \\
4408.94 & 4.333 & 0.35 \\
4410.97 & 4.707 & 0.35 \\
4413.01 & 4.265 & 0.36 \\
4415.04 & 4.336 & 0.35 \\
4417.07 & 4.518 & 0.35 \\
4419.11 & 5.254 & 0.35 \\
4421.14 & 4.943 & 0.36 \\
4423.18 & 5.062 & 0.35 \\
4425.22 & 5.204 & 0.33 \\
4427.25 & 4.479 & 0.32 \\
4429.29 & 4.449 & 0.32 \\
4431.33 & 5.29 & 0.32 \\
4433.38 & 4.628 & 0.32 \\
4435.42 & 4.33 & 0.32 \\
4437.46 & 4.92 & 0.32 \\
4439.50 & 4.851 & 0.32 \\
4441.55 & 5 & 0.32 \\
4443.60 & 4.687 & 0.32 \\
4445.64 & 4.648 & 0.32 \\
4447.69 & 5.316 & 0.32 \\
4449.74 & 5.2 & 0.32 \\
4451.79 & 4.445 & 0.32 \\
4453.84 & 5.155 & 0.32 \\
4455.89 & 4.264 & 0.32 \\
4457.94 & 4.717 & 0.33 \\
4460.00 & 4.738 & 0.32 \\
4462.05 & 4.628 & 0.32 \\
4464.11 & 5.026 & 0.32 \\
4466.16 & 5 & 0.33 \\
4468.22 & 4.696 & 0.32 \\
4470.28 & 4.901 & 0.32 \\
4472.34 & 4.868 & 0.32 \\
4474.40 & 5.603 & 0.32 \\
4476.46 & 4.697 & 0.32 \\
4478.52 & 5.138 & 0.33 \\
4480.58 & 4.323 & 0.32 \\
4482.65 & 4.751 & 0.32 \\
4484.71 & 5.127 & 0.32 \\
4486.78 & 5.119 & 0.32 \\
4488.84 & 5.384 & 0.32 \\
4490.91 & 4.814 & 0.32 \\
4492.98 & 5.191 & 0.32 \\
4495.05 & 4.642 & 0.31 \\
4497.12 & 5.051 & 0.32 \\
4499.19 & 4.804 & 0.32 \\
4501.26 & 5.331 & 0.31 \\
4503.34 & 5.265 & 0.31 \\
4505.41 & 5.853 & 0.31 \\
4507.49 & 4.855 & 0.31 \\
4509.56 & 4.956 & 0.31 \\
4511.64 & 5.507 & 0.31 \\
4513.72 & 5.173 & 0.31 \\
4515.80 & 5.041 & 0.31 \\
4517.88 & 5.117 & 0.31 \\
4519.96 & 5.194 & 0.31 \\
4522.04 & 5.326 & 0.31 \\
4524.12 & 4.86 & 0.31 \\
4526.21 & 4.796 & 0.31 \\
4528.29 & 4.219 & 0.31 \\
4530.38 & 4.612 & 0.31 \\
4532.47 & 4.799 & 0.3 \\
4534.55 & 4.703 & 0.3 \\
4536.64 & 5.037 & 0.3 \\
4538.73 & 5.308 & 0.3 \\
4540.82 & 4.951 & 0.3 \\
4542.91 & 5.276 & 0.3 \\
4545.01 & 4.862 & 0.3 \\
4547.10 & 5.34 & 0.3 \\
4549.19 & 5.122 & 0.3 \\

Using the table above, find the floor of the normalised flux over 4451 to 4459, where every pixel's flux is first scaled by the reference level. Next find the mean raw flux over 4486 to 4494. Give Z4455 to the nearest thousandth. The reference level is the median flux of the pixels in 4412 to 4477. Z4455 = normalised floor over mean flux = 0.173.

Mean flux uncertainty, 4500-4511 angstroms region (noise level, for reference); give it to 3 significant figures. 0.310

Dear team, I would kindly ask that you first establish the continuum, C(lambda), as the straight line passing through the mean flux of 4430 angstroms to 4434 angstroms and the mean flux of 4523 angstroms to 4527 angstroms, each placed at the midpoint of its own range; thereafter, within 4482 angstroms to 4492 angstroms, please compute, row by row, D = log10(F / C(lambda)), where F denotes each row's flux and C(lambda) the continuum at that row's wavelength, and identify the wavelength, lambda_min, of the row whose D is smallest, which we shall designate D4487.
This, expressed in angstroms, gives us 4482.65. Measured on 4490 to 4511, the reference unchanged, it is 4495.05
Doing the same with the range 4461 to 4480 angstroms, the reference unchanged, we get 4462.05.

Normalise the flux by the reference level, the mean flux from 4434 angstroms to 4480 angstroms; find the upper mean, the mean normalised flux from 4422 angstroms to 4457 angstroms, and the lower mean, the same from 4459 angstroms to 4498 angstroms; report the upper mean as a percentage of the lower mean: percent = 98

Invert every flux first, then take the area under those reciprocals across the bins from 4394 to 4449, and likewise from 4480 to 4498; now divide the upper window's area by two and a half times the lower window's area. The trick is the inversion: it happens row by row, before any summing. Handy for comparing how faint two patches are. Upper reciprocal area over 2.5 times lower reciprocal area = 0.13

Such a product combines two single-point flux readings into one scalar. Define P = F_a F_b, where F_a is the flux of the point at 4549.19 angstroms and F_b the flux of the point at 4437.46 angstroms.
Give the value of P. 25.2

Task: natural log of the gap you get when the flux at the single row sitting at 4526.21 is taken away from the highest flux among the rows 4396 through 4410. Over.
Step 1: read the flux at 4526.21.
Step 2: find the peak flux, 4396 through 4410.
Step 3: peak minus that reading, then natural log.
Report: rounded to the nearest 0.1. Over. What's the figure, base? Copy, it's -0.7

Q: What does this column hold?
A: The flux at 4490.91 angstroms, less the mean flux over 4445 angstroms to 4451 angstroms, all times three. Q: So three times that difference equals -0.7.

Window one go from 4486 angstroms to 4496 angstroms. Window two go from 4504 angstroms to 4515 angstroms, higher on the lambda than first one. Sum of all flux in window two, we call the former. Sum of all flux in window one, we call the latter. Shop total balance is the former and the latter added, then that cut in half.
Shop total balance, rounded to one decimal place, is 25.7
